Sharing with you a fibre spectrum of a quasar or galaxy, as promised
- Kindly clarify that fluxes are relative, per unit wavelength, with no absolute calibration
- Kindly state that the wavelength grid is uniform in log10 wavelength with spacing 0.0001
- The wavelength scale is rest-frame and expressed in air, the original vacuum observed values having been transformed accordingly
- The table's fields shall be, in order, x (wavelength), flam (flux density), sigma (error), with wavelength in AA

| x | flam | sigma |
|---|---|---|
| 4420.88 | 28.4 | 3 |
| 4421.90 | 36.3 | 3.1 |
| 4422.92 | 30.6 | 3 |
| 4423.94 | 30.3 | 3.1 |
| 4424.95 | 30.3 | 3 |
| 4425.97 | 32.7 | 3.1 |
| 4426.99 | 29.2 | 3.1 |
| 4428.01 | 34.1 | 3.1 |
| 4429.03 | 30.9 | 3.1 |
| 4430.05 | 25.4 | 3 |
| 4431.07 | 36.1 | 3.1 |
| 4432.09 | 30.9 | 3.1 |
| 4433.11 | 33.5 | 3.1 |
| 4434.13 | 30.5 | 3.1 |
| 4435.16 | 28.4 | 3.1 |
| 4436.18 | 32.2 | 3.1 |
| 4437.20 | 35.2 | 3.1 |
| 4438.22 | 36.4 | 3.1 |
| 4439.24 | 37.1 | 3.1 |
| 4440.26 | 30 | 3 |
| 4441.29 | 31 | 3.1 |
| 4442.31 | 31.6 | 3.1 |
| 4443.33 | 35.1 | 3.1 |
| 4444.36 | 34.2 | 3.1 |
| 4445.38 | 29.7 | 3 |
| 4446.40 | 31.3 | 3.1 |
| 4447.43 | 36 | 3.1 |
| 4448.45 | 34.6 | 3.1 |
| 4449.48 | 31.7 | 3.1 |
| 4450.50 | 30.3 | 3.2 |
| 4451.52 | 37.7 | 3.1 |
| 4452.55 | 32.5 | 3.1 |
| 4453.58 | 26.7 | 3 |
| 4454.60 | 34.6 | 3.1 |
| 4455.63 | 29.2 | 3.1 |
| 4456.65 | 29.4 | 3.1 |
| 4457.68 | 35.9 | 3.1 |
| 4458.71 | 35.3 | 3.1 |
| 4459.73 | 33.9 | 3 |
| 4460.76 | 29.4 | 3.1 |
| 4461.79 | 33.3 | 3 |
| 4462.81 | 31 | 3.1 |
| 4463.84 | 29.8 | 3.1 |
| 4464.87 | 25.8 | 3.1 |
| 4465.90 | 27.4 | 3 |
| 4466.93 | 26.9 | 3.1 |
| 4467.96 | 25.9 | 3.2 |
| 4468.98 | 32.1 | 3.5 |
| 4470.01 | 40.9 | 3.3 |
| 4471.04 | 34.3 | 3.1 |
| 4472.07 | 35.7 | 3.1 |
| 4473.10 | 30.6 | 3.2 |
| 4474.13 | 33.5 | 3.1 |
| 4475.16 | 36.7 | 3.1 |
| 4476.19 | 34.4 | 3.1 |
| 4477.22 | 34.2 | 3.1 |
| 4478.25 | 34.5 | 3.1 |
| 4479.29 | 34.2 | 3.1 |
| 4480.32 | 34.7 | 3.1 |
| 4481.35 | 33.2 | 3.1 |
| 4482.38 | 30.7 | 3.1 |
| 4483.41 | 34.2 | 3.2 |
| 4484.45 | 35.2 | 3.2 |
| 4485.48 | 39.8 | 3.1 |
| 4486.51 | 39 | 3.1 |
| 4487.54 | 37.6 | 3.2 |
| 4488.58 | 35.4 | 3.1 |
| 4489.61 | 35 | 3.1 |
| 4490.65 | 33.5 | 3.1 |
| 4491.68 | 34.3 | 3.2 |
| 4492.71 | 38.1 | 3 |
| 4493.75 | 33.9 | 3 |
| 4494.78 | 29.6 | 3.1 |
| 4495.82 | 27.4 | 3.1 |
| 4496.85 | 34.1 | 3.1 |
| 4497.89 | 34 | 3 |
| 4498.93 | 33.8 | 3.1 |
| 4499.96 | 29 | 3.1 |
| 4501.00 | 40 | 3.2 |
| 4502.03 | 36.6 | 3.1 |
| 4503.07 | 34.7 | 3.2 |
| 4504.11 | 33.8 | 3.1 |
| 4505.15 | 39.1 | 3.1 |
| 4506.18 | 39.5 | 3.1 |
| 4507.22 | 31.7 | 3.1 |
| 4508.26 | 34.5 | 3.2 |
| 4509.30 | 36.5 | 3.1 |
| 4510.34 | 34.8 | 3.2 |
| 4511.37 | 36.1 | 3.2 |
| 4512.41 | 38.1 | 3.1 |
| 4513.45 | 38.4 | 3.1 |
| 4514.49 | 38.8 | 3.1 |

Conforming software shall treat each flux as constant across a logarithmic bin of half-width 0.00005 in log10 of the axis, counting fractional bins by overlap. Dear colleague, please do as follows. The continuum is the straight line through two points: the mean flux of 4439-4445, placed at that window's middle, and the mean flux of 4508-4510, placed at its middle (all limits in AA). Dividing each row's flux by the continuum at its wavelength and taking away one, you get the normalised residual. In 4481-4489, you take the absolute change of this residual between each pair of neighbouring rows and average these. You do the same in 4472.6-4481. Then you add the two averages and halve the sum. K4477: 0.053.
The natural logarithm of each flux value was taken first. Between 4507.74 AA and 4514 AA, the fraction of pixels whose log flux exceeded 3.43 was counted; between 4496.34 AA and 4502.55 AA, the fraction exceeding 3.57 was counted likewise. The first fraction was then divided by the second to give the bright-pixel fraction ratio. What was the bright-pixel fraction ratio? 3.0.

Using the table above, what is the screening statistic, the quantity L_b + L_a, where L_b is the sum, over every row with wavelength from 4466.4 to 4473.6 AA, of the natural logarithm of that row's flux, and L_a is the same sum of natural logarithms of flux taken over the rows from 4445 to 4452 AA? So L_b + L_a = 48.7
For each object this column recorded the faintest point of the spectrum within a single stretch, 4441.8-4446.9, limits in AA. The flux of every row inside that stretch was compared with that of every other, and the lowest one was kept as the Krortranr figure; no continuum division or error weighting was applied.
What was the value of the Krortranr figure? 29.7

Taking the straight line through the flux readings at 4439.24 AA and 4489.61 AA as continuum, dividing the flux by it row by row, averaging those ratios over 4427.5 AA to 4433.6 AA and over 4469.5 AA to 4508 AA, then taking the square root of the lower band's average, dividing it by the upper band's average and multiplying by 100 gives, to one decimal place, 92.8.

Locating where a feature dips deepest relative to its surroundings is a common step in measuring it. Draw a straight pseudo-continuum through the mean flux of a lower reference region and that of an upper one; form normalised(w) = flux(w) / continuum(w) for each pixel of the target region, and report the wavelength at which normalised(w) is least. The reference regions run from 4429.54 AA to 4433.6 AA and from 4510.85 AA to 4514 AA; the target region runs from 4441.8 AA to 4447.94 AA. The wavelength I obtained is 4445.38 AA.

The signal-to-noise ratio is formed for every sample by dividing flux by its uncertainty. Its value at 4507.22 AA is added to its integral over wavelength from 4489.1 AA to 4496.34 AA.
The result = 88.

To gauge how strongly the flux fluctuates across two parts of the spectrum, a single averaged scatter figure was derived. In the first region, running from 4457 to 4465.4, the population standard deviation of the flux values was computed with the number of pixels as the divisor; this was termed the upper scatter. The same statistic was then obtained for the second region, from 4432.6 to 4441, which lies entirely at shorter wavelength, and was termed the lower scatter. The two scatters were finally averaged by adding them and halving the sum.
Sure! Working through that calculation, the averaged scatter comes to 3.1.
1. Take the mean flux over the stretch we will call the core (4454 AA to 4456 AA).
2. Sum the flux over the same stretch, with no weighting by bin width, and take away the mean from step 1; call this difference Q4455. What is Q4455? 31.9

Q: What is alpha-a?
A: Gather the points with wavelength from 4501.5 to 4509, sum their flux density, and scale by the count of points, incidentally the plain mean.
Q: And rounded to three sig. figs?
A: 35.7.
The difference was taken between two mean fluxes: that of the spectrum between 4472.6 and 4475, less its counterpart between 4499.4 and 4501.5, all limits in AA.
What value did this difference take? -2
